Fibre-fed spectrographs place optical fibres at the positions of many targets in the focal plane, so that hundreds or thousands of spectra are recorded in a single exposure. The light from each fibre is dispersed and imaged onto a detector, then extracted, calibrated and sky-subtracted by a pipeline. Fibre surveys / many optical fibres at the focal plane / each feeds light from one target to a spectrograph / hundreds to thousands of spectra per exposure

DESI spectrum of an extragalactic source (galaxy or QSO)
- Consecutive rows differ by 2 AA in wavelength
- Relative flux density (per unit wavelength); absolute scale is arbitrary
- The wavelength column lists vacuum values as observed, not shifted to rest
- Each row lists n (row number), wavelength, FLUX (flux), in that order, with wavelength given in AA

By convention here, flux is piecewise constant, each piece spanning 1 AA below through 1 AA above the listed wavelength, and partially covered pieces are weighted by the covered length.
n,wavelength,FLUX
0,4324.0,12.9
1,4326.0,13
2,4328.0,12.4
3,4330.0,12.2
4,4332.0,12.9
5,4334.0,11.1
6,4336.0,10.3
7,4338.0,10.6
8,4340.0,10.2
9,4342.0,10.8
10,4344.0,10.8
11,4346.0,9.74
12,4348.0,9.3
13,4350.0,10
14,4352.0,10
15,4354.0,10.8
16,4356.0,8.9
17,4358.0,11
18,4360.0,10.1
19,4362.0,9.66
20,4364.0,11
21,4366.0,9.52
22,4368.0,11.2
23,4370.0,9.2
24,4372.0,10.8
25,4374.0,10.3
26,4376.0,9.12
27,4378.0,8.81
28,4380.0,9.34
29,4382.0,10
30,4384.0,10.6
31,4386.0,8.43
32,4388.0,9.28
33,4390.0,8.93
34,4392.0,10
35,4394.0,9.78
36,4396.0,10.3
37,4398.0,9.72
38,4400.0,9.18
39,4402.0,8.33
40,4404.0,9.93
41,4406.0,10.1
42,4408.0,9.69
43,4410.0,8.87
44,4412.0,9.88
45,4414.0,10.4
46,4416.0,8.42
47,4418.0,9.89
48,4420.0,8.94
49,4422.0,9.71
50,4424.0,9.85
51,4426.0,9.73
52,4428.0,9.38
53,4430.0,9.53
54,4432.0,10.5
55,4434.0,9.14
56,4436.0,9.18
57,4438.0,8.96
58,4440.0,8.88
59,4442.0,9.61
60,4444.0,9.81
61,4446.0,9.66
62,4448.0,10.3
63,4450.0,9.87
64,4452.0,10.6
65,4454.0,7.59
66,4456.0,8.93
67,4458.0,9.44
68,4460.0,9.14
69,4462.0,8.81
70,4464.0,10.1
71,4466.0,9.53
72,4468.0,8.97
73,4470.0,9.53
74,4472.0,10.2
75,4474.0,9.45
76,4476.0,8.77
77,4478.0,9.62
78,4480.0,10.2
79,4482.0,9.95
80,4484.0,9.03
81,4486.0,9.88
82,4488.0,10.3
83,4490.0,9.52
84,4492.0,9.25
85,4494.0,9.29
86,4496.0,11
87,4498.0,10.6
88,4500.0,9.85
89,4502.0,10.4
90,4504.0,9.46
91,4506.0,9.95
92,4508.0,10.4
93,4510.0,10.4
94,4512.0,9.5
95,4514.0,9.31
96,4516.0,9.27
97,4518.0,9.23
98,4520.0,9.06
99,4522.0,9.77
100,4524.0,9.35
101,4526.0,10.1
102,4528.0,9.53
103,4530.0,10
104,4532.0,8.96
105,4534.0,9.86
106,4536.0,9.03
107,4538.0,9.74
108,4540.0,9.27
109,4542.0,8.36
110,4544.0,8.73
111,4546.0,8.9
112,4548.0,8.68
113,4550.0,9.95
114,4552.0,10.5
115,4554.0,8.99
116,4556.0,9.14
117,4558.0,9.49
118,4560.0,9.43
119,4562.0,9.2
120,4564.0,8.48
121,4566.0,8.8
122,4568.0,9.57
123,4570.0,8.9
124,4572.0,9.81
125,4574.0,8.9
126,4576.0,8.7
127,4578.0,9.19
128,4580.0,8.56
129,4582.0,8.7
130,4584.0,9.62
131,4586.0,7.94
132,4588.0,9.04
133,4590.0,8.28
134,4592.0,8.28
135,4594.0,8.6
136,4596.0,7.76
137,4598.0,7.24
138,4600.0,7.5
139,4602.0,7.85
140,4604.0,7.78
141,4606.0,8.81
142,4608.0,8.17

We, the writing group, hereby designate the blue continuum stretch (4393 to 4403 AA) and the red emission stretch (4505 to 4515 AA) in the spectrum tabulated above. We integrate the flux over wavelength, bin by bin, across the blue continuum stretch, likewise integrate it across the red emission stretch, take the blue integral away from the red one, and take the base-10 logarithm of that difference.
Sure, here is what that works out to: 0.65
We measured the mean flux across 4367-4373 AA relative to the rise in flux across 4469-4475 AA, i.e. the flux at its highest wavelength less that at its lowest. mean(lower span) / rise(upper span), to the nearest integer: -130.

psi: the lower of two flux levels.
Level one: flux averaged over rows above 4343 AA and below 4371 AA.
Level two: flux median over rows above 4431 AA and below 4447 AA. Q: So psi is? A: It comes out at 9.4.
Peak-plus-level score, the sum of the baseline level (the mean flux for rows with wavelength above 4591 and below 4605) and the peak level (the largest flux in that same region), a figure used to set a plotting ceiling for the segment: 16.5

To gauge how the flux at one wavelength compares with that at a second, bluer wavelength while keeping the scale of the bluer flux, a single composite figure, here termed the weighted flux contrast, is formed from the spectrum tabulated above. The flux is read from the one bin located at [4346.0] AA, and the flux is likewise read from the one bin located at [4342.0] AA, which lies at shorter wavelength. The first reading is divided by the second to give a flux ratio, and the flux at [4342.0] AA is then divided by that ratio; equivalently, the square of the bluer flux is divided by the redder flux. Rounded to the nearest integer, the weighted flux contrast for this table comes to 12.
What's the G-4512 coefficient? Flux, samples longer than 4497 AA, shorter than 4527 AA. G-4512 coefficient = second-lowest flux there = 9.23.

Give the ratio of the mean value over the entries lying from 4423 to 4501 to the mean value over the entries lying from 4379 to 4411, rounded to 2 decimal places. 1.01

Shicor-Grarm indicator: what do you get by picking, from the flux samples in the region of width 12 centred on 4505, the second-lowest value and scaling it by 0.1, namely 0.985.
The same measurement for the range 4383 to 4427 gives 0.842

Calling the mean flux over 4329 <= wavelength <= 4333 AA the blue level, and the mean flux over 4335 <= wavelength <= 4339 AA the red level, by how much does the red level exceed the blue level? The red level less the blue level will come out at -2.1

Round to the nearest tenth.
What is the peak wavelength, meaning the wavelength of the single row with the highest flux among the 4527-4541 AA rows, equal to 4530.0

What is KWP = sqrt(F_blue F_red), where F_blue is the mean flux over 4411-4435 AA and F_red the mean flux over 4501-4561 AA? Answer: 9.55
